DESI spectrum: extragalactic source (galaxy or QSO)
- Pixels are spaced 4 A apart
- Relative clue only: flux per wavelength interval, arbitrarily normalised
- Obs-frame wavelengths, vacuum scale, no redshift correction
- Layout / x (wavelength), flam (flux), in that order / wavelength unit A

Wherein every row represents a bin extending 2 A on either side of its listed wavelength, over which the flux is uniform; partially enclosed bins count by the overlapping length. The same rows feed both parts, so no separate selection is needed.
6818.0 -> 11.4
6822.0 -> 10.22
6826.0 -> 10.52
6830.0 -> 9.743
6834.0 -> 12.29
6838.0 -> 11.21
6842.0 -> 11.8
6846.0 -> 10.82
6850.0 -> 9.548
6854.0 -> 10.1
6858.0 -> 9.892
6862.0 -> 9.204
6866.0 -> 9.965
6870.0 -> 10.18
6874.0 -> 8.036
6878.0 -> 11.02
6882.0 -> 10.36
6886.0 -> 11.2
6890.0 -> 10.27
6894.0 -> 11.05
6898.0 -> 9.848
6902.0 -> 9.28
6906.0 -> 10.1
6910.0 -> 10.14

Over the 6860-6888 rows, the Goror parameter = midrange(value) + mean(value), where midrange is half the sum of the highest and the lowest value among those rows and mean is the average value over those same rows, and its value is 19.6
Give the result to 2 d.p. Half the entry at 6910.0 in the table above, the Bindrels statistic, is 5.07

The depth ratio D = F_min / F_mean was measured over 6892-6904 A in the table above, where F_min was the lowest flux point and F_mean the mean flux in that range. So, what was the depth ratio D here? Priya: 0.923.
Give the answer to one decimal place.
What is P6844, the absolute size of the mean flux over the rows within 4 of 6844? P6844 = 11.3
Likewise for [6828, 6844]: 11.3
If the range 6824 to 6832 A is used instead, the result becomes 10.1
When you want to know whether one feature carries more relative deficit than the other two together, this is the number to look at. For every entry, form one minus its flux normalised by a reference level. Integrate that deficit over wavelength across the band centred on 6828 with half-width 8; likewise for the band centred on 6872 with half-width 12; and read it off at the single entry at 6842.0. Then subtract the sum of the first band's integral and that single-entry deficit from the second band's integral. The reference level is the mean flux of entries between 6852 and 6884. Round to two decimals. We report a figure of 1.70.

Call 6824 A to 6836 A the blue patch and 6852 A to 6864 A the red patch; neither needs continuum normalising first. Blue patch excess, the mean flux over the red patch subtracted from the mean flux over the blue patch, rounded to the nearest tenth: 1.1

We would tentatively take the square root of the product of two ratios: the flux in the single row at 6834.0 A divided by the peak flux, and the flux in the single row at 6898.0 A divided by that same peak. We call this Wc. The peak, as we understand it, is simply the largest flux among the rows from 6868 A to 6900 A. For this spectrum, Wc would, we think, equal 0.98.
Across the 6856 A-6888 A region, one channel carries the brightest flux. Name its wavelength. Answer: 6886.0 A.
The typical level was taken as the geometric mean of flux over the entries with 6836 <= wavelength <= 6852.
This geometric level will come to 10.8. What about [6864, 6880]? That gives 9.7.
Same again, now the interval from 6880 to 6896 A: 10.7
